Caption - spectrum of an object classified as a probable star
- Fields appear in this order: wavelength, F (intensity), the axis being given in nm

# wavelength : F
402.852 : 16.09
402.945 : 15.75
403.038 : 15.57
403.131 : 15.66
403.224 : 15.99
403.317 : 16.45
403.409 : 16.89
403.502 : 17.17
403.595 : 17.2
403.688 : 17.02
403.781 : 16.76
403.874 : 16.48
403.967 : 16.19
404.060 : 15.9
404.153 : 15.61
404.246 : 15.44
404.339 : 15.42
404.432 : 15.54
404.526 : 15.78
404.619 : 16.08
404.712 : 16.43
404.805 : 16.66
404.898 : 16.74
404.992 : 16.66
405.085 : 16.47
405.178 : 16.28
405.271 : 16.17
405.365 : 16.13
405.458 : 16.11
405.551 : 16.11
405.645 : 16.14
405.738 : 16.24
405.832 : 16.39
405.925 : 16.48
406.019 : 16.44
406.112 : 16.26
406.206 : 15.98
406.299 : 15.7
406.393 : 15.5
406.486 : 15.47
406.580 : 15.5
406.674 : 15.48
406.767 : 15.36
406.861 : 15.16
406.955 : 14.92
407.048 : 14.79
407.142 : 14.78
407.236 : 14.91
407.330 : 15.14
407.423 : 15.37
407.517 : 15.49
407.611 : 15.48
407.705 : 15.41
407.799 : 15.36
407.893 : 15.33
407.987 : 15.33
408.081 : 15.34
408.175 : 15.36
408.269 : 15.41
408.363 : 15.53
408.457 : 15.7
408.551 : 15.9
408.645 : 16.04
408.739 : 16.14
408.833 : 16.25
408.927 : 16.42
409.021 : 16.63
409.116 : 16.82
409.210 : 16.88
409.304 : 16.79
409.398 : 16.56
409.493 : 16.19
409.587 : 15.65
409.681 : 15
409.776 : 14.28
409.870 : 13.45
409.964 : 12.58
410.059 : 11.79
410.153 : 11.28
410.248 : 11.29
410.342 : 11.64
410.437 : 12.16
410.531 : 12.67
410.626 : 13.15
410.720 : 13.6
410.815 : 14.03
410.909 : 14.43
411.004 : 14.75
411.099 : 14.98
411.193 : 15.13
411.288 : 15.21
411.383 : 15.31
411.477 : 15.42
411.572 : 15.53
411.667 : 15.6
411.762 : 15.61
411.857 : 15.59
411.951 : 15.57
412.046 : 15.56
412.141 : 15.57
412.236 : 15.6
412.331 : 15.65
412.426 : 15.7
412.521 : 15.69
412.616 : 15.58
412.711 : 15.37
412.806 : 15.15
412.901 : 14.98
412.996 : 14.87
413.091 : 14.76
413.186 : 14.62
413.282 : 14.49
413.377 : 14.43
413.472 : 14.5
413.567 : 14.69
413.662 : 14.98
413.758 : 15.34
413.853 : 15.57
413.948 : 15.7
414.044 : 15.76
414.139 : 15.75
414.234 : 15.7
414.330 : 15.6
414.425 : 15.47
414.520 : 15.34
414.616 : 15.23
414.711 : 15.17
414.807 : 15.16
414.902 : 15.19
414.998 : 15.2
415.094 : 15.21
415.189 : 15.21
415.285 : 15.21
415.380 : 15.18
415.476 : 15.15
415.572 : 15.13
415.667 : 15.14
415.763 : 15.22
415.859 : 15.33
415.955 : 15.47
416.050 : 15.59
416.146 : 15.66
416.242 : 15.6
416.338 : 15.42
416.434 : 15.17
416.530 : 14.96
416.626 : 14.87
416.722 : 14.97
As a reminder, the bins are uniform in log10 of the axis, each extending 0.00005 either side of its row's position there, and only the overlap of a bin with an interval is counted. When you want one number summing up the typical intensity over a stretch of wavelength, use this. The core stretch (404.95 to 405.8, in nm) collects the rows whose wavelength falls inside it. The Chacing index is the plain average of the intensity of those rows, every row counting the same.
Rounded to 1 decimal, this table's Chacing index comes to 16.3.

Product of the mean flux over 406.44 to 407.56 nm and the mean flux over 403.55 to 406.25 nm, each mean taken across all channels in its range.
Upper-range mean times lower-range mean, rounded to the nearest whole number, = 247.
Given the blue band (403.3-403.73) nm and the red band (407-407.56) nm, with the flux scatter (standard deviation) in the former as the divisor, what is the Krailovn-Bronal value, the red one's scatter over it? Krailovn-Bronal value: 1.0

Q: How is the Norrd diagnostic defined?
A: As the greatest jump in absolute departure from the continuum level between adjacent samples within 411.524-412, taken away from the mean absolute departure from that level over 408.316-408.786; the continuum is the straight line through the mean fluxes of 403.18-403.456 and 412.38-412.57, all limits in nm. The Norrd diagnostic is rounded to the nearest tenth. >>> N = 0.1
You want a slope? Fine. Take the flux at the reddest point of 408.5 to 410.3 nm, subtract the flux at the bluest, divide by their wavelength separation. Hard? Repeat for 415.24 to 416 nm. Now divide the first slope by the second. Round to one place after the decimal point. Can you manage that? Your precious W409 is -7.0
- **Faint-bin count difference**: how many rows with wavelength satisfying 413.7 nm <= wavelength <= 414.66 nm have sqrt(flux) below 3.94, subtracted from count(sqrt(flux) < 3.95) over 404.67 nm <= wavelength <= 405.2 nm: -4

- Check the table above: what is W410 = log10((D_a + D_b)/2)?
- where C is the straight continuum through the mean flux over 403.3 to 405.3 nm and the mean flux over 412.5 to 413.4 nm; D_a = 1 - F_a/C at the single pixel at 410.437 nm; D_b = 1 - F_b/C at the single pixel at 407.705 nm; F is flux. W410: -0.93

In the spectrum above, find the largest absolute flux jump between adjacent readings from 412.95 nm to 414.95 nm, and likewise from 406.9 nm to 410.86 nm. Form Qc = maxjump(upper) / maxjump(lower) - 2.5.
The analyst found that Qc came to -2.09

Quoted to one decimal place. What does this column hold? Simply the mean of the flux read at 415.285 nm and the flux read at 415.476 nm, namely 15.2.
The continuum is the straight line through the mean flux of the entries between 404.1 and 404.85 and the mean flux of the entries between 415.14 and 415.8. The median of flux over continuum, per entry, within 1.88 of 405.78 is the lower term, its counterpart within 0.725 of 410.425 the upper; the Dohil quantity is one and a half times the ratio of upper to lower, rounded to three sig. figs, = 1.28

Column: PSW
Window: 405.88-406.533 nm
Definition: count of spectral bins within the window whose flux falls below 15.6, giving 2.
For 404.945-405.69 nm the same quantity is 0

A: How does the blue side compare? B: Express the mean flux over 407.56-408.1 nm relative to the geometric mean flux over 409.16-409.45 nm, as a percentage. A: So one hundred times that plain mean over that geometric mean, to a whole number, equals 92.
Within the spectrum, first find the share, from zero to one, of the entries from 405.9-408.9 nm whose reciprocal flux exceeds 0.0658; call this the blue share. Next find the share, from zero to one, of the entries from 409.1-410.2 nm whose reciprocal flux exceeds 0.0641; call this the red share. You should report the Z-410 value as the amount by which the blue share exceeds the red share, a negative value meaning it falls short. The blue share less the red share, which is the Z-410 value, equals -0.31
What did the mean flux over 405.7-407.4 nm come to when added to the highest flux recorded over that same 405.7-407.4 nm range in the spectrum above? 32.1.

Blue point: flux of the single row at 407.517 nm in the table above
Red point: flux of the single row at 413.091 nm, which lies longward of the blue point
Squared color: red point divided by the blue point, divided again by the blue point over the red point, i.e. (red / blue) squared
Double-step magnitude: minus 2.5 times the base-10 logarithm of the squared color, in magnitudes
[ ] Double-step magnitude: 0.105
